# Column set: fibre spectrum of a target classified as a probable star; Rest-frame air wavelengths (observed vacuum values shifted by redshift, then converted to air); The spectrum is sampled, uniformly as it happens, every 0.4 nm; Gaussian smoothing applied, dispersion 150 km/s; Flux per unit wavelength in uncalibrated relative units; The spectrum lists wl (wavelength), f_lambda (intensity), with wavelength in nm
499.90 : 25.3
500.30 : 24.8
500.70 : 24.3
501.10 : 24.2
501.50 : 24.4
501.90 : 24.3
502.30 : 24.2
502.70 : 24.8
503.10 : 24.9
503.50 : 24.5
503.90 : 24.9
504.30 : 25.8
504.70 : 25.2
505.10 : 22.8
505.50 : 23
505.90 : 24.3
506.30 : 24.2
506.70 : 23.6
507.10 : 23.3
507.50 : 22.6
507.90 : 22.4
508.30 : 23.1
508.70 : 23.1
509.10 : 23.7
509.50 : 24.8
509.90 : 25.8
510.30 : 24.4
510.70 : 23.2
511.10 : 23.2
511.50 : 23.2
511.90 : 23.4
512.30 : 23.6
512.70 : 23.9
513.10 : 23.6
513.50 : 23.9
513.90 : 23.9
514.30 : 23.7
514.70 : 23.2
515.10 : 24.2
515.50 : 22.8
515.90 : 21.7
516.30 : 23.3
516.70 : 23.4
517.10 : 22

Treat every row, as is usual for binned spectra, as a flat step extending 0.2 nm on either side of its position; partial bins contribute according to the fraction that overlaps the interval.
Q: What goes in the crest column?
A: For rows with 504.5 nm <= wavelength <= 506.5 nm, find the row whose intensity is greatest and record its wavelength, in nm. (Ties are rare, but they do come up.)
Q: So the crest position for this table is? 504.70 nm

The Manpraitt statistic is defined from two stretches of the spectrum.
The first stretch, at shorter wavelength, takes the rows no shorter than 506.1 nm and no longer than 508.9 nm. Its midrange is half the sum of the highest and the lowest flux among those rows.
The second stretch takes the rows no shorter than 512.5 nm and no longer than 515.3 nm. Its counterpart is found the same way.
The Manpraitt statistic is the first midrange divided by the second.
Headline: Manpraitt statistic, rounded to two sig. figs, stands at 0.98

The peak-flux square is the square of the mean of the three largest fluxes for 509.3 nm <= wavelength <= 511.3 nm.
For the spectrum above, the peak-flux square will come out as 625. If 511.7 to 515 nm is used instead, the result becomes 571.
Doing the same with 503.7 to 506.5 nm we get 640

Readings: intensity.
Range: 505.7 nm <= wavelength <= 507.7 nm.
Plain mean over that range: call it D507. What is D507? 23.6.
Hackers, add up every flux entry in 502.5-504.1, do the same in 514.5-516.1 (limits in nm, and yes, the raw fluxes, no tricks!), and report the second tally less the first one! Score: -7.2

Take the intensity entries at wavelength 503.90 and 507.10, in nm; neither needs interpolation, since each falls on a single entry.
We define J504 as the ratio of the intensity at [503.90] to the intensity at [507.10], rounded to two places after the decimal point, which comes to 1.07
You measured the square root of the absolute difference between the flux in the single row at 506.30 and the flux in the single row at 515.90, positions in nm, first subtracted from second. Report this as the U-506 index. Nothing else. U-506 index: 1.6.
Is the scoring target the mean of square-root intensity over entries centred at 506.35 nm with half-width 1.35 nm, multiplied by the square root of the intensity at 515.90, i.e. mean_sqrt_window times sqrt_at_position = 22.5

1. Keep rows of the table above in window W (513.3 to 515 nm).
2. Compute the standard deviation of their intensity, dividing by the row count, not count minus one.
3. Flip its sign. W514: -0.29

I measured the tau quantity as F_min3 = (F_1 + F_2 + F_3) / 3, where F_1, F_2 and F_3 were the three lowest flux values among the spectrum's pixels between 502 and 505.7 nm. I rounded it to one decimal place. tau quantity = 23.3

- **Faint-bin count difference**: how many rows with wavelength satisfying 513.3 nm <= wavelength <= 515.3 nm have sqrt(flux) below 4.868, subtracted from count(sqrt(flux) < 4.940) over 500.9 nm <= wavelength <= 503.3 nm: 3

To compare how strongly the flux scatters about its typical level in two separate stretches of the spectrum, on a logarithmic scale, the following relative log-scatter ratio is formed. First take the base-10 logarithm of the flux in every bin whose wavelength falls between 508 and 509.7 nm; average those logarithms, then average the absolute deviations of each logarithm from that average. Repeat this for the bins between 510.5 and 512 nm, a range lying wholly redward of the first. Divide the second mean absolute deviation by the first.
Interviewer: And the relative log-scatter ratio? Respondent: 0.1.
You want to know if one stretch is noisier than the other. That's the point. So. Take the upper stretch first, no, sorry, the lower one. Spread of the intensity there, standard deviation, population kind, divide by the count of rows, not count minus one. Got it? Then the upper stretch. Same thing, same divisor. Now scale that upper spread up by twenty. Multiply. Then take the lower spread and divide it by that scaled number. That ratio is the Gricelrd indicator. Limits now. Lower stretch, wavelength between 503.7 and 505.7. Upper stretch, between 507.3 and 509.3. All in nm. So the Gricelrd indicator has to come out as 0.13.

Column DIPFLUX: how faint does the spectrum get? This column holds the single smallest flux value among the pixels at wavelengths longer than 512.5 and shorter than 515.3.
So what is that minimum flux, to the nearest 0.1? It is 23.2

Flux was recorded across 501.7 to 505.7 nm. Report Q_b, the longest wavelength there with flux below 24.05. 505.50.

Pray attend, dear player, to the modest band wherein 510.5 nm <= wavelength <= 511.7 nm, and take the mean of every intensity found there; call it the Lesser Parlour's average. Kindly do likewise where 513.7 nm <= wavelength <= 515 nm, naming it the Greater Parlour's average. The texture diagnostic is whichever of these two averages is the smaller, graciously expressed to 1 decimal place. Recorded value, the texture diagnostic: 23.2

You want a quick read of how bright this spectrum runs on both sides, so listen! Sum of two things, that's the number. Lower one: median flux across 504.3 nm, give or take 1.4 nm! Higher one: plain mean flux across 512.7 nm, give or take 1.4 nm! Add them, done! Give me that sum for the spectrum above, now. 48.5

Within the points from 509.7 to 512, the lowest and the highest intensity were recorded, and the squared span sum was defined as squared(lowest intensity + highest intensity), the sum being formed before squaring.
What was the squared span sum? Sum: 2401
